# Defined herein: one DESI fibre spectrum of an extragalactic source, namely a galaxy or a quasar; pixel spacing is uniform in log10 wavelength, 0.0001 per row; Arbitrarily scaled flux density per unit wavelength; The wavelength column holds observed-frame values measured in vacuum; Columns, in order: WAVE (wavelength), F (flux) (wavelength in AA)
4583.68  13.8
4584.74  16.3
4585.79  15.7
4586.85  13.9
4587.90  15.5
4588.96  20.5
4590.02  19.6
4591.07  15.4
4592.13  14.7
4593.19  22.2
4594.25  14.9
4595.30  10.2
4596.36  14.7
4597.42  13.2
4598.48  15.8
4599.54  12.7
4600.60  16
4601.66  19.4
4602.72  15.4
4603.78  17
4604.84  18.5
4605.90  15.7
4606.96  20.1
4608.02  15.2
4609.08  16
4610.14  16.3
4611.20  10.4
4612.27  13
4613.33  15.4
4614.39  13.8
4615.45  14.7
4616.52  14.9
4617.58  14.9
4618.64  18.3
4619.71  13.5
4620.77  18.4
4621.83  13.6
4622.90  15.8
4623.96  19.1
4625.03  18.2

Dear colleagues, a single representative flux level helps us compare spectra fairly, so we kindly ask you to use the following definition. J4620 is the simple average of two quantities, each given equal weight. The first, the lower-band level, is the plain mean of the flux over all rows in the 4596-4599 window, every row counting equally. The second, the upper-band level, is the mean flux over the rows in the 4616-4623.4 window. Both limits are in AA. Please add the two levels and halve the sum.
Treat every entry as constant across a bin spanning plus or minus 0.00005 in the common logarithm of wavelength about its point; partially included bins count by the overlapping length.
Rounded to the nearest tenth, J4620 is 15.1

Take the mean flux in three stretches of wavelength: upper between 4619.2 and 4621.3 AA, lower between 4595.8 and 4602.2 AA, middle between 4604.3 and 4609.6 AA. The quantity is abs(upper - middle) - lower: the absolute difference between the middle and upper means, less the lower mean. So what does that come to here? -14.2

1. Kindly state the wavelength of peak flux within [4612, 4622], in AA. 4620.77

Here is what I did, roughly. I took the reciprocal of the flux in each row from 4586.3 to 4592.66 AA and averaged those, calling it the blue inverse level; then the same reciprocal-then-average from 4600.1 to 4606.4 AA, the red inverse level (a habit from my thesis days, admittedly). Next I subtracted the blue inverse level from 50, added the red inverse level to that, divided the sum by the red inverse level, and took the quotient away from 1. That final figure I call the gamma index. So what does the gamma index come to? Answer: -843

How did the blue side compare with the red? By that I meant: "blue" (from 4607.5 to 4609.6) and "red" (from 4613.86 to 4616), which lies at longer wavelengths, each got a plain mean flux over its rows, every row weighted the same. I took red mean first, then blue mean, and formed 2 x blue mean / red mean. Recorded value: 2.2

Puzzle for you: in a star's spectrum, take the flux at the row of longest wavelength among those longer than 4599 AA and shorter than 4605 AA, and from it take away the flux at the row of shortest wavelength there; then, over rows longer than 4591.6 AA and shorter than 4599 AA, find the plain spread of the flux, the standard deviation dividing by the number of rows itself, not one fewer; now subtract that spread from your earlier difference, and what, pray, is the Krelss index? 2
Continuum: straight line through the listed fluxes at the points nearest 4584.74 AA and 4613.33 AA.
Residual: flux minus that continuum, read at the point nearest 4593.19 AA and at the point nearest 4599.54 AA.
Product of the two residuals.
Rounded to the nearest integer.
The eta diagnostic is -19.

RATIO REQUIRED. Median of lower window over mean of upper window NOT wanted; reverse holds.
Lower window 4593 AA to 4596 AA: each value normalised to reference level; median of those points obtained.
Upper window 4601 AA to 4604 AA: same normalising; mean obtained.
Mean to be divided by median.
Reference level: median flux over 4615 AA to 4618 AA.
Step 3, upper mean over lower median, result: 1.16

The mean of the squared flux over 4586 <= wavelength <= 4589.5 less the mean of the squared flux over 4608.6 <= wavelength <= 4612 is 75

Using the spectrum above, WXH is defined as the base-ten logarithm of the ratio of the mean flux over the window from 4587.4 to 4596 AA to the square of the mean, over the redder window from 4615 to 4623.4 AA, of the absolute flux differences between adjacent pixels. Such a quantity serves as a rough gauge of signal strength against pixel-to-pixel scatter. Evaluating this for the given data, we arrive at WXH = 0.30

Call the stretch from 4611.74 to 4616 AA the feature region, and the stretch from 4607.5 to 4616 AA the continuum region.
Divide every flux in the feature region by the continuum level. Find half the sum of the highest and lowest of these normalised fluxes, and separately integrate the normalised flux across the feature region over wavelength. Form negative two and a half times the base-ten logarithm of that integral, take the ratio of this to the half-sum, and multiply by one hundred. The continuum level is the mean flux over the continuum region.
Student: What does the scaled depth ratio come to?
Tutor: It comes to -158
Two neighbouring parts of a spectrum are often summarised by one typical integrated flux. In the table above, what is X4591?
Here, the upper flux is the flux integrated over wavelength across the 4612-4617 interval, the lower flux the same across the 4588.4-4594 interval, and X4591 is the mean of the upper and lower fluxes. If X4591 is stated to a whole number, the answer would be 87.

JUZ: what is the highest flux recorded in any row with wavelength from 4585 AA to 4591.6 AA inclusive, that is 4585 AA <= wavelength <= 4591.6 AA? 20.5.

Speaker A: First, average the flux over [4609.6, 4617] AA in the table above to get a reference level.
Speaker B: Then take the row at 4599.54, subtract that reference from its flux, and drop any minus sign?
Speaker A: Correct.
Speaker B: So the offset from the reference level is 1.4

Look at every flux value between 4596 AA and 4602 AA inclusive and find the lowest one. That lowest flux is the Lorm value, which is 12.7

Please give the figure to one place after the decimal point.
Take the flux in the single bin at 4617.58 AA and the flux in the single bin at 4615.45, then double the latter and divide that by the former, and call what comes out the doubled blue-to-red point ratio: 2.0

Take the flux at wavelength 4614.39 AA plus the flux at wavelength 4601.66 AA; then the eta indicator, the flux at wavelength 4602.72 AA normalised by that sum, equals 0.46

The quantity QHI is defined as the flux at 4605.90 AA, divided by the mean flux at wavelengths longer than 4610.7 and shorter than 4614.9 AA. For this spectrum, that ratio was 1.19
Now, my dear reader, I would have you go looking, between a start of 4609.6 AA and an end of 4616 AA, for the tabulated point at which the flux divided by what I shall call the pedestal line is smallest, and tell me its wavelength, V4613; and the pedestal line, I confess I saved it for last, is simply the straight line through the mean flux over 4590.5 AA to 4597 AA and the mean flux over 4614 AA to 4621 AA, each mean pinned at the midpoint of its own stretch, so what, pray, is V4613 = 4611.20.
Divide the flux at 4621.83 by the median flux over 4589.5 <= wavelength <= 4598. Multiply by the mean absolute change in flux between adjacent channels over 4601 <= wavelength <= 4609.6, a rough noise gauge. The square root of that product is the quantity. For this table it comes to 1.62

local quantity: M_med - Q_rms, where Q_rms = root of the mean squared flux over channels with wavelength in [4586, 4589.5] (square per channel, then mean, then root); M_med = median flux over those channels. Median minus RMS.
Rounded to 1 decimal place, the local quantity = -1.4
